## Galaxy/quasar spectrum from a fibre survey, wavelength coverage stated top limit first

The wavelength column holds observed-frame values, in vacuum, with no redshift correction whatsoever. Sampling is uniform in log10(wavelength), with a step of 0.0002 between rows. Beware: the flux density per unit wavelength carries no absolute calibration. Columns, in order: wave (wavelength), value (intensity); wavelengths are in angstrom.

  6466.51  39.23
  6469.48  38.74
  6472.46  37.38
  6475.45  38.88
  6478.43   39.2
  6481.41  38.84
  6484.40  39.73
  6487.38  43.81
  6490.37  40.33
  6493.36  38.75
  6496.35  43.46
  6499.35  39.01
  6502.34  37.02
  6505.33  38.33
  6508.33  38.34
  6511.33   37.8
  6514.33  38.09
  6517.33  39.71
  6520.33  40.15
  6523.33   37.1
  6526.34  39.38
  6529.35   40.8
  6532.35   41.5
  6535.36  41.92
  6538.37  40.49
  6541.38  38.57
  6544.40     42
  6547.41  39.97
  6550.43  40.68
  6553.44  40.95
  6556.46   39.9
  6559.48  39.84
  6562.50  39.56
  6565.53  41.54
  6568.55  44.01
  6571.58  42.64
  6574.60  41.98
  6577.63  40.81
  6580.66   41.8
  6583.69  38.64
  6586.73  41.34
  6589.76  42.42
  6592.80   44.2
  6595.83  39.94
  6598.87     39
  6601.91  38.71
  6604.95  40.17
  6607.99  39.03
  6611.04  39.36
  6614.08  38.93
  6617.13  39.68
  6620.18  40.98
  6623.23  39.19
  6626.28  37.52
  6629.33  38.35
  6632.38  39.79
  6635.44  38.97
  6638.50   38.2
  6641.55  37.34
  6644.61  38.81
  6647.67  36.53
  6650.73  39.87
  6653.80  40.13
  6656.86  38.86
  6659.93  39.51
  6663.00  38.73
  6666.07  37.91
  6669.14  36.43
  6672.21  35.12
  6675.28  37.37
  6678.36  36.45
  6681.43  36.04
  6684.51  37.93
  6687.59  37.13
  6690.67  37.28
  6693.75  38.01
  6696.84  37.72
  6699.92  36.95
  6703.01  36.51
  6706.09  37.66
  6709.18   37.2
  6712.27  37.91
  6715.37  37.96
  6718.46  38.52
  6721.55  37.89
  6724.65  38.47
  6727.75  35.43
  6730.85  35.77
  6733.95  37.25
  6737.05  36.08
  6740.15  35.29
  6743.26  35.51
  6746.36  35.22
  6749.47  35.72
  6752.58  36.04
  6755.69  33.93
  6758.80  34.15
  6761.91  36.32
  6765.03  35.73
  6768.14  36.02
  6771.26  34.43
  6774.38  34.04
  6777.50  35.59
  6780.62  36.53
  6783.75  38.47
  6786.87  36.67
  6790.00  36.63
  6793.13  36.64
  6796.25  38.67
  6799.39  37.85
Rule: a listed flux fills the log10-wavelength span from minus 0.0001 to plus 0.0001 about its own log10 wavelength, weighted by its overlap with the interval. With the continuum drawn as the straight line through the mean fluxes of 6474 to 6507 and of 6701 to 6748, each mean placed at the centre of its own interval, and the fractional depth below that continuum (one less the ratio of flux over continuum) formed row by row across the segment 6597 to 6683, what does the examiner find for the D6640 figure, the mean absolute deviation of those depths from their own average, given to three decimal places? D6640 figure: 0.026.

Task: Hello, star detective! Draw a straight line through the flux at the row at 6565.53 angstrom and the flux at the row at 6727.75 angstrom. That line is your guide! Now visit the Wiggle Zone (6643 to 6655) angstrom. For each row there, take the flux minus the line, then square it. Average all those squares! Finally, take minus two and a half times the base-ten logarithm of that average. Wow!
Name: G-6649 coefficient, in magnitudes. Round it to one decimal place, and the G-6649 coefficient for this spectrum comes -1.0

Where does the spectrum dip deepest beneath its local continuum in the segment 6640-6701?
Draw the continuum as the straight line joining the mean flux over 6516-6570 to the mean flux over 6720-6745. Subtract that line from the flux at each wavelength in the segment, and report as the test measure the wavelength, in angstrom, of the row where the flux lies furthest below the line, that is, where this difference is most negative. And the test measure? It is 6672.21 angstrom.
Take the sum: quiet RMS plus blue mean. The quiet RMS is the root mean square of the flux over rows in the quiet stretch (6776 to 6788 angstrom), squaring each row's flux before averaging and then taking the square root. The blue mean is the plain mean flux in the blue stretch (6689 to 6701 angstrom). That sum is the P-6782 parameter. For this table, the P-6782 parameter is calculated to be 74.3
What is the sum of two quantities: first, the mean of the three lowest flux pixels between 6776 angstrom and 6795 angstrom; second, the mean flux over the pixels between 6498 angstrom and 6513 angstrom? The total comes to 74.3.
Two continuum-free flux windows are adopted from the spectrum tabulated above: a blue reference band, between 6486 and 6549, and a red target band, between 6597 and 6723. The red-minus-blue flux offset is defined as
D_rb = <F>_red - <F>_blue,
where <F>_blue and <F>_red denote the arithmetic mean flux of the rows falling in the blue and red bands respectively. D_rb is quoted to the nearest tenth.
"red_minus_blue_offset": -1.6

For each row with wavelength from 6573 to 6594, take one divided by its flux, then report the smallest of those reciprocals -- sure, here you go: 0.023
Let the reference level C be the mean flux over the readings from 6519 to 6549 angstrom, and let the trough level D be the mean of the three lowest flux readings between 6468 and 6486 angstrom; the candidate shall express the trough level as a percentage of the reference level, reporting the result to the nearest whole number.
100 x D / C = 95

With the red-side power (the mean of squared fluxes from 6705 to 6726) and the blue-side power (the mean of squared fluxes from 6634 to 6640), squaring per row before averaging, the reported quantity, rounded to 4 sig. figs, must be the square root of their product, 1464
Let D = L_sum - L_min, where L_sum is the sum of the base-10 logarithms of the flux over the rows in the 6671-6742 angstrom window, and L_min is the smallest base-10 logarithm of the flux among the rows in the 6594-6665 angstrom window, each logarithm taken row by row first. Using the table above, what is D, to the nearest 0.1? 34.5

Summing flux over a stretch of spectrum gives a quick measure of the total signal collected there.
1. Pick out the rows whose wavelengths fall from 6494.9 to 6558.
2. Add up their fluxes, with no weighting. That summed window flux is 835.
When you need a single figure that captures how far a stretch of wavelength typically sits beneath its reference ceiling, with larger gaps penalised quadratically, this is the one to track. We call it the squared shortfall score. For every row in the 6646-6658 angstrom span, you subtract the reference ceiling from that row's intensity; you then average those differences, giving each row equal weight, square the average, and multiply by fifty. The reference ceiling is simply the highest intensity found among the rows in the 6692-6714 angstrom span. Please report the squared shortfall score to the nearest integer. 35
